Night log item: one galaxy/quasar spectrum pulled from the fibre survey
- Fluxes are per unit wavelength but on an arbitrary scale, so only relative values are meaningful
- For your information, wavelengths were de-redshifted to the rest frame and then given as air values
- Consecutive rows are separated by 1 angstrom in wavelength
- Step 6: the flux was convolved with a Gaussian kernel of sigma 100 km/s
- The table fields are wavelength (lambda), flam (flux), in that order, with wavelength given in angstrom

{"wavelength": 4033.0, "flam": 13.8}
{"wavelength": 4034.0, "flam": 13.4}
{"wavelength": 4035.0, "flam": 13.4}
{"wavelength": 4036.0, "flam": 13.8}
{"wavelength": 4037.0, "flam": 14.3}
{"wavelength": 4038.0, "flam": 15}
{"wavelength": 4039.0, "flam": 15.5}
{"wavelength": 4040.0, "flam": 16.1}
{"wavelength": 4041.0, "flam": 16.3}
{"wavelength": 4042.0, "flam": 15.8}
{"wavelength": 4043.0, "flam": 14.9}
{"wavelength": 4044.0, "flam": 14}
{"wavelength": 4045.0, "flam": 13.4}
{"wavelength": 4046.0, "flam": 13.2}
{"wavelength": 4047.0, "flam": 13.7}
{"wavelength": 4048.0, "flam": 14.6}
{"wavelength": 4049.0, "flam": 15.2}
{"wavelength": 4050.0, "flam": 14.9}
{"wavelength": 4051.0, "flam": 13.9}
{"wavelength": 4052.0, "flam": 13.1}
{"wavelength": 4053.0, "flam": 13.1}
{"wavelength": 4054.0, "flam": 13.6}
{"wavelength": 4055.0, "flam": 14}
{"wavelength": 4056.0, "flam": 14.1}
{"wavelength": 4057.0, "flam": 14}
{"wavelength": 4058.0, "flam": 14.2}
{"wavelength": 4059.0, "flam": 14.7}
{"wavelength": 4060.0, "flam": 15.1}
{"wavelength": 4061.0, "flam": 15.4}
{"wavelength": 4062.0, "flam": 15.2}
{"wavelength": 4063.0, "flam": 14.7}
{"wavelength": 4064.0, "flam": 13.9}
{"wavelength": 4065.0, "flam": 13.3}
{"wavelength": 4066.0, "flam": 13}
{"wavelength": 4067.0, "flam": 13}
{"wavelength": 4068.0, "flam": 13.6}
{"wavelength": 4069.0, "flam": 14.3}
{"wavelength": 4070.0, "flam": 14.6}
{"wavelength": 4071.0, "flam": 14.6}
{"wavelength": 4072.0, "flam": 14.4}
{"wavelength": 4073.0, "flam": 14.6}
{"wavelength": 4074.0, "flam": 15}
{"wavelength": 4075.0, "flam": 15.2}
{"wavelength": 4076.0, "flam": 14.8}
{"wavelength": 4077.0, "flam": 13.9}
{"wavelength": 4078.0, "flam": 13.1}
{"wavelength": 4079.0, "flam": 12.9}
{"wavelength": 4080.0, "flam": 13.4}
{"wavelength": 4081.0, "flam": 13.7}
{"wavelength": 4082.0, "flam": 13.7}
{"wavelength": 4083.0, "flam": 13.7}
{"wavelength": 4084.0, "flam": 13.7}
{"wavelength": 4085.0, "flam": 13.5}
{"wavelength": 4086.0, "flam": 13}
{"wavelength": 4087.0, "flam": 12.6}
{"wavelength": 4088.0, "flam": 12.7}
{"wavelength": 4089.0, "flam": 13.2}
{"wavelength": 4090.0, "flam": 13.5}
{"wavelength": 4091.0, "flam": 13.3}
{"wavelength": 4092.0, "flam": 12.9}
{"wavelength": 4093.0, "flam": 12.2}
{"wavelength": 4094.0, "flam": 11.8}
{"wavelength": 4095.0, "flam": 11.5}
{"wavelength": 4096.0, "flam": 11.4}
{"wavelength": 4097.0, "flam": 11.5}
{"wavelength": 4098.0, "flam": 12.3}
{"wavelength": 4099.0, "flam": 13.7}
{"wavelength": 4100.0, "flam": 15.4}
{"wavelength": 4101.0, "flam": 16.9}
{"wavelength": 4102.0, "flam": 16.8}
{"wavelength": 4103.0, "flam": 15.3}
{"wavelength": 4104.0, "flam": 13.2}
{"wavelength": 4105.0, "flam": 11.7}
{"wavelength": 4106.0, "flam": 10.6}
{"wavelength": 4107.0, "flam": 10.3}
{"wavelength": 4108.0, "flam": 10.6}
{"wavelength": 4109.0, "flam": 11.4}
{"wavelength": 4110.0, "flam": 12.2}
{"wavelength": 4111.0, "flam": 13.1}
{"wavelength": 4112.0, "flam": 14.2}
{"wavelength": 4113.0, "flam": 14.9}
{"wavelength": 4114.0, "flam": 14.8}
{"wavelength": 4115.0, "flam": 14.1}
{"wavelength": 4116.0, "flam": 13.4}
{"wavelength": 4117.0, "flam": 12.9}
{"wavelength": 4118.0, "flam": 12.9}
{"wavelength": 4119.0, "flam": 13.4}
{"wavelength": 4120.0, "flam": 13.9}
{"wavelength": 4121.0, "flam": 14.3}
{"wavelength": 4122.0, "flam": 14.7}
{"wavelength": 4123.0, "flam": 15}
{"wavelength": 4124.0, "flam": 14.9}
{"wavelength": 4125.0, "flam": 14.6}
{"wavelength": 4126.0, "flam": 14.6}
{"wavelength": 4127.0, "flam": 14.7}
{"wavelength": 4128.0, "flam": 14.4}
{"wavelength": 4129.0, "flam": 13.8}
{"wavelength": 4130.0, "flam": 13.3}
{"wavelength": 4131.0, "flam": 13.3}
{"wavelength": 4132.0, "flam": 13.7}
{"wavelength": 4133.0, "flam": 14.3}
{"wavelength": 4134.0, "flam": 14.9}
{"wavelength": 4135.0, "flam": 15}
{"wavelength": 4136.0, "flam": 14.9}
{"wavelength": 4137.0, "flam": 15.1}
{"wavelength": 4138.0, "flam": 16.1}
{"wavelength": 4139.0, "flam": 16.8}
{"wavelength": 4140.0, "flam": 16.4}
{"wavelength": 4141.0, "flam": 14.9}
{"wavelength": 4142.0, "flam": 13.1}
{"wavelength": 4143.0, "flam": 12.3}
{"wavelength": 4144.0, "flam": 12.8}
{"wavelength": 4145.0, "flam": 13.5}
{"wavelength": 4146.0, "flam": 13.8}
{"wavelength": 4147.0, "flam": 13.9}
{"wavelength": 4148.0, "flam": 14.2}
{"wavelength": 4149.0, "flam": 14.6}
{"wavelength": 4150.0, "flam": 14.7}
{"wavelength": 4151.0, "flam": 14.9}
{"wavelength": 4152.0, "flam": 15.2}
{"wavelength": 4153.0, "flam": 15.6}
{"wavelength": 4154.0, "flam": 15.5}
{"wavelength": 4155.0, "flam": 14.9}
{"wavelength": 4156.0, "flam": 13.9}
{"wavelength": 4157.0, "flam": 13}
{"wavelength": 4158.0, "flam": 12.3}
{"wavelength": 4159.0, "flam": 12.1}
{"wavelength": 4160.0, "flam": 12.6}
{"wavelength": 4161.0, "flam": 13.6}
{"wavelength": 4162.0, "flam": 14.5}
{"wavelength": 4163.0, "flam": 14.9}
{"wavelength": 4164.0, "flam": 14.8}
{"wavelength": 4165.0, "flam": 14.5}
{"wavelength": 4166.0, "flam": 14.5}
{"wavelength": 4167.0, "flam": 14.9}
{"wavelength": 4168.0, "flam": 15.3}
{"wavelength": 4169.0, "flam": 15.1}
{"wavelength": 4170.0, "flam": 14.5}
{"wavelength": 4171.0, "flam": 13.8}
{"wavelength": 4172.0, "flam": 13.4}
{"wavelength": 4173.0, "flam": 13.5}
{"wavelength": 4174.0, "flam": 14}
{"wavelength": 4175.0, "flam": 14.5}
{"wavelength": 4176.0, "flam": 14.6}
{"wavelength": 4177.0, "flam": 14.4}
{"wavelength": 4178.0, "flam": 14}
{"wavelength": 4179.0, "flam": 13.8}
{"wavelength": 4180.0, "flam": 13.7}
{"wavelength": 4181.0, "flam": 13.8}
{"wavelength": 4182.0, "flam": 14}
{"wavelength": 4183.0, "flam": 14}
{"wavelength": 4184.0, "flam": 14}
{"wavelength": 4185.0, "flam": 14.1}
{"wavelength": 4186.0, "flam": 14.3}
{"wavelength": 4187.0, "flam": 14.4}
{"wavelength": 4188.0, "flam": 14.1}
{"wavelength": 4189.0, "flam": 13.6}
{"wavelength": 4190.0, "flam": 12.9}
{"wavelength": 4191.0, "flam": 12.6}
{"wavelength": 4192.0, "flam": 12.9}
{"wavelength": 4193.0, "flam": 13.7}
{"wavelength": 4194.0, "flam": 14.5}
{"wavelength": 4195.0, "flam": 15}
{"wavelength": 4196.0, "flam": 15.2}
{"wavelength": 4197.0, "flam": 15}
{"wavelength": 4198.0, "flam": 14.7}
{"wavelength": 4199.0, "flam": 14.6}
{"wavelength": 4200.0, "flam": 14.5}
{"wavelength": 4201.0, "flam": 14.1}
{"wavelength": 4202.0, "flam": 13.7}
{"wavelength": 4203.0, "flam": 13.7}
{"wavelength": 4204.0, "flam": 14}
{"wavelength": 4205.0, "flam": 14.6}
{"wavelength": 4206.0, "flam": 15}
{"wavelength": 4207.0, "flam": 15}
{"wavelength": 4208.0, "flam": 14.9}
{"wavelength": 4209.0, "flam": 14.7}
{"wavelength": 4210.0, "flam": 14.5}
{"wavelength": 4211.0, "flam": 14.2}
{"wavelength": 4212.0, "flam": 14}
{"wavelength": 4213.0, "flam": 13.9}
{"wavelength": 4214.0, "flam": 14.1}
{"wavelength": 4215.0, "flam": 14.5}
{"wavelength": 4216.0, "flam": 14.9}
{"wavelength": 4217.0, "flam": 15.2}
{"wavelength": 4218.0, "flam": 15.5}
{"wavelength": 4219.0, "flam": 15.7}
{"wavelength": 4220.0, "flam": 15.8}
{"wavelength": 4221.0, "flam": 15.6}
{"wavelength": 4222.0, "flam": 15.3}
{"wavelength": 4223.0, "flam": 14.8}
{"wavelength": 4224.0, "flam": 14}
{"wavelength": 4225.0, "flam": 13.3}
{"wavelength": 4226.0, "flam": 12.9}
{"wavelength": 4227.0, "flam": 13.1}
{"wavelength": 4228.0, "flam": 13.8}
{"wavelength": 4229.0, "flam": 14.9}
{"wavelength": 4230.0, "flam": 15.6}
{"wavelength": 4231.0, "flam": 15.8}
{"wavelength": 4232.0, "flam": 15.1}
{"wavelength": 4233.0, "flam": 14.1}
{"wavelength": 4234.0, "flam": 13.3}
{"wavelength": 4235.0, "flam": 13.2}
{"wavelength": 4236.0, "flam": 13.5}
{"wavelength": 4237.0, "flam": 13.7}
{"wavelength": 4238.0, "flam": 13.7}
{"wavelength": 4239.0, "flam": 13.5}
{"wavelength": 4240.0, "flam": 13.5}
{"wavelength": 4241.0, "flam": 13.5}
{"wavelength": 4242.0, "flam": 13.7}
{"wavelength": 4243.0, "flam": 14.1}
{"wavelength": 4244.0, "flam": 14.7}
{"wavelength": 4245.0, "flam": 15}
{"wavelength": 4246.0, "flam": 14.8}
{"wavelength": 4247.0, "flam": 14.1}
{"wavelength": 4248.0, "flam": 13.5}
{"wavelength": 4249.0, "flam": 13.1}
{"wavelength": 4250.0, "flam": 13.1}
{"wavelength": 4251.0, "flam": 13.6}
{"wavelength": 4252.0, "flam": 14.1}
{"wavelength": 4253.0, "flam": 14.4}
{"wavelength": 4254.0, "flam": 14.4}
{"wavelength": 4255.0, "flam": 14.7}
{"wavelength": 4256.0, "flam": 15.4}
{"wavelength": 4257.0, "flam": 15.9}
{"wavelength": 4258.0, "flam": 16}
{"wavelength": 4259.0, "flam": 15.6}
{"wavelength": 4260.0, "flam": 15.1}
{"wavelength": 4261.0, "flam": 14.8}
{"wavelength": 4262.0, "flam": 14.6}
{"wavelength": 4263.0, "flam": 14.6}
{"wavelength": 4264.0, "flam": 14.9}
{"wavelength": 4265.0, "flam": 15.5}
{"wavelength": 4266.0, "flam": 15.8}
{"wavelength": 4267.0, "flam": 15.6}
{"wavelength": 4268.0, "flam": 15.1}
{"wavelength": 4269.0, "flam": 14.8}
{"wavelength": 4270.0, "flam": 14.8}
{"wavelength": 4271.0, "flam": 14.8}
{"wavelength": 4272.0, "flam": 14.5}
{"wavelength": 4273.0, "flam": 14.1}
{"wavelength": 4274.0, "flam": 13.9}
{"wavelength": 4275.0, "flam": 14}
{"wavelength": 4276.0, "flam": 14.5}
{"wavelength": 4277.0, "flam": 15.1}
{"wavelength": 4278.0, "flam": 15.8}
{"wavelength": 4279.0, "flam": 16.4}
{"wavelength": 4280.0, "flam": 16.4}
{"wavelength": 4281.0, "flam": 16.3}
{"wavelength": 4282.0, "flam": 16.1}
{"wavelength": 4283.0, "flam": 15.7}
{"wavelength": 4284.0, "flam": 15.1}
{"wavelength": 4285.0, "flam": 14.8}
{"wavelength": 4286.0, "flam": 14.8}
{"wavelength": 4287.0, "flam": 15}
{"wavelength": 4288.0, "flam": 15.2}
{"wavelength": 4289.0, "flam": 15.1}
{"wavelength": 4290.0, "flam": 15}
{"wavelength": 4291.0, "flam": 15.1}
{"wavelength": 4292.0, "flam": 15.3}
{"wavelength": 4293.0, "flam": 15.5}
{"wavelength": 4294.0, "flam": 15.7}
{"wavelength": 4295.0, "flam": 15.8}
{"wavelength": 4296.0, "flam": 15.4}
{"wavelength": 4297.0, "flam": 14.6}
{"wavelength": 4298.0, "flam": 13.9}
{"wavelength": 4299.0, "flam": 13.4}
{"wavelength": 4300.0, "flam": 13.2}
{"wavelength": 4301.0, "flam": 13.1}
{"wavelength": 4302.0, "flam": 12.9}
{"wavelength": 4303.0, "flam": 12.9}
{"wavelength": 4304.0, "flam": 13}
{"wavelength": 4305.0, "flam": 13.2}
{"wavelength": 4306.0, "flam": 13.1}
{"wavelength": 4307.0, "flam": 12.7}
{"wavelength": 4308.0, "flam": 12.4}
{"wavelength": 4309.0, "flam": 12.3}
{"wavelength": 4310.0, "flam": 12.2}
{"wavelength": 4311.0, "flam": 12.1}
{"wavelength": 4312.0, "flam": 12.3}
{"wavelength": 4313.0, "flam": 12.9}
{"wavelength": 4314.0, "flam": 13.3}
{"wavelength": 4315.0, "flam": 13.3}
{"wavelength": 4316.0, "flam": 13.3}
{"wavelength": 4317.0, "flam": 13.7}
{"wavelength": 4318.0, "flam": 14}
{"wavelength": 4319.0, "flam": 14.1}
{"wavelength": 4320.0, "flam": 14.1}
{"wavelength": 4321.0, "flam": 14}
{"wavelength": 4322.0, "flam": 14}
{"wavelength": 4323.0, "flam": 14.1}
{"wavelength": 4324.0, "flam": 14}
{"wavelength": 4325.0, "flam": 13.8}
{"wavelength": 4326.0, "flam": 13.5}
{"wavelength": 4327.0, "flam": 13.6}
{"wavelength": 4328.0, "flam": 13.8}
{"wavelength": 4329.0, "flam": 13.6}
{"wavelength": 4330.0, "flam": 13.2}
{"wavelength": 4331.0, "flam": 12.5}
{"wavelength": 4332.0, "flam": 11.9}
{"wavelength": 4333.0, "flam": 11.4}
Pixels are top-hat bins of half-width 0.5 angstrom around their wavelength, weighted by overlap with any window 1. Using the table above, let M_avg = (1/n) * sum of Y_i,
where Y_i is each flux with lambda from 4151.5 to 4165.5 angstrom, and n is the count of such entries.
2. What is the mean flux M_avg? 14.1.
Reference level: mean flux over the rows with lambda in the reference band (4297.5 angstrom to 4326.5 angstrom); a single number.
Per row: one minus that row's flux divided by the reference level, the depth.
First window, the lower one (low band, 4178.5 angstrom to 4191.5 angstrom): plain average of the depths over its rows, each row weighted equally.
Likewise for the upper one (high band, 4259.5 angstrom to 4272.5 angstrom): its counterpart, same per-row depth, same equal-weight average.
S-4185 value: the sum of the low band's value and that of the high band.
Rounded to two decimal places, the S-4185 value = -0.17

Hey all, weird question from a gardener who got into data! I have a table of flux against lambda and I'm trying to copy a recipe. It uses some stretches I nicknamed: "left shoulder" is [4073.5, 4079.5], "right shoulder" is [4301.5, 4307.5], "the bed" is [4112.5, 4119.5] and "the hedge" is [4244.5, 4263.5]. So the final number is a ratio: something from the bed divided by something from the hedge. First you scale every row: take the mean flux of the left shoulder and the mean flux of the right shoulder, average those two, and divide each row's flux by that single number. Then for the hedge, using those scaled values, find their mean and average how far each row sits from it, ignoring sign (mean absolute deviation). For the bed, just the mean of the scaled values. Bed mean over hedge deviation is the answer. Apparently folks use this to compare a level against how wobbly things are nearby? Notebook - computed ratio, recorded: 21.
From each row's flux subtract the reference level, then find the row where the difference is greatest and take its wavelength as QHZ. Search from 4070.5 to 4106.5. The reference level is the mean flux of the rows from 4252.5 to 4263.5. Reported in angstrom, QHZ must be 4101.0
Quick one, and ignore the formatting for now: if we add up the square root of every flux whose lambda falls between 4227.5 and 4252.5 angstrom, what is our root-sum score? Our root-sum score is 93.6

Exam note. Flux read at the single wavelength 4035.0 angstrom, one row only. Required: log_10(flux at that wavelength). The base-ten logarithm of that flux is 1.13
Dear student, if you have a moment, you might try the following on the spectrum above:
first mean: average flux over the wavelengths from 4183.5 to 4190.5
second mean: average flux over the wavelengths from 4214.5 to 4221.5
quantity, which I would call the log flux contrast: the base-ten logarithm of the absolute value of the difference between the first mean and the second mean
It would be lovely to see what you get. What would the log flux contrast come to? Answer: 0.15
